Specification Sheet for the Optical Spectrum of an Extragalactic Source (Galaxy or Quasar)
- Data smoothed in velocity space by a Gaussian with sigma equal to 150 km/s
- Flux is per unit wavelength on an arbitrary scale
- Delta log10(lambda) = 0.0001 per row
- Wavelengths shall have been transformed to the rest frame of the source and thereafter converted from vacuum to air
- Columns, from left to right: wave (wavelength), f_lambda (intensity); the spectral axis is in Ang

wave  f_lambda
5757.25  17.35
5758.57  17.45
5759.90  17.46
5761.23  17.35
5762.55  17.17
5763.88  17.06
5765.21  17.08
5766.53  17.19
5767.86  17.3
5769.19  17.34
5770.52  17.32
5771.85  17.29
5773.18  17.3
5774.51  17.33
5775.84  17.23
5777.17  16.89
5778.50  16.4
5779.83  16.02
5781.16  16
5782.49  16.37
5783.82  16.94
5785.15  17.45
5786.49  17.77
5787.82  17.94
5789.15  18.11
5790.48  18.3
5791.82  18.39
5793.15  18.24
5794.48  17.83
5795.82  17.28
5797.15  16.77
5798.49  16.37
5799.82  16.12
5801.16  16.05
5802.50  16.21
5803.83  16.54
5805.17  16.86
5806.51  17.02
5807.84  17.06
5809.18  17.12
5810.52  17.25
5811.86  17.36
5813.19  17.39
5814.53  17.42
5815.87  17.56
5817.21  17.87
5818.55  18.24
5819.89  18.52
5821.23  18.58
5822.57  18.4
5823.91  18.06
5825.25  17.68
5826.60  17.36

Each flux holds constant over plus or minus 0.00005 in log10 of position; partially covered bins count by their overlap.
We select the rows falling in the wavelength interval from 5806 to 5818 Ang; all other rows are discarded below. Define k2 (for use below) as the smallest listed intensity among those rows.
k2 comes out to 17.02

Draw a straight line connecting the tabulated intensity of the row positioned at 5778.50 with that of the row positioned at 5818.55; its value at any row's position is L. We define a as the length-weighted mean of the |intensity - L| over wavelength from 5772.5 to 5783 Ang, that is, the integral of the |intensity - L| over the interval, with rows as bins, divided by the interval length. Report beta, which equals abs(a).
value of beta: 0.6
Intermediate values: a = 0.62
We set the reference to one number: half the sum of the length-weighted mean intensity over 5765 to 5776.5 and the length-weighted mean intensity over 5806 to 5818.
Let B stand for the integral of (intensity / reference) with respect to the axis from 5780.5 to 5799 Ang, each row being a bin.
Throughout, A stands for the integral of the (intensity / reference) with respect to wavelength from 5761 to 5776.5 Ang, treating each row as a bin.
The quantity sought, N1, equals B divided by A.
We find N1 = 1.2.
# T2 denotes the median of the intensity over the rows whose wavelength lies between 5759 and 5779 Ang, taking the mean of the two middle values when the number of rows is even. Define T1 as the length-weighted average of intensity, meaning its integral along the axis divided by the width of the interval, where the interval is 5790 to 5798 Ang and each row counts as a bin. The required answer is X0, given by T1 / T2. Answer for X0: 1.03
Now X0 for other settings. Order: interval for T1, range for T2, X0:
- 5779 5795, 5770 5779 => 1.01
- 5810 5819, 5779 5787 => 1.06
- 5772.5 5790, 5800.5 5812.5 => 1.00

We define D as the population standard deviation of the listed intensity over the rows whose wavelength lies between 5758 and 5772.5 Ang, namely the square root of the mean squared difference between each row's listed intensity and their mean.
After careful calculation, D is 0.13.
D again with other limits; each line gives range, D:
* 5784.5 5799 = 0.62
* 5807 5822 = 0.52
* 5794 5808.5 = 0.52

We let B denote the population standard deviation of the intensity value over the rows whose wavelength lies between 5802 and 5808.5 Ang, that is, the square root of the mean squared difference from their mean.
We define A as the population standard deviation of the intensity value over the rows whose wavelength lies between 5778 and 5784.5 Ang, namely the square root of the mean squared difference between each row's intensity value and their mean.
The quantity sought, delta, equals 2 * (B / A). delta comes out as 1.9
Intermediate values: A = 0.34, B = 0.321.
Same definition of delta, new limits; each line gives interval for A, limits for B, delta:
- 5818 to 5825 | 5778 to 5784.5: 3.6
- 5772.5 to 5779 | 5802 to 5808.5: 1.8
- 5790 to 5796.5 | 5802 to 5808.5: 1.6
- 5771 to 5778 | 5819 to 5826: 4.1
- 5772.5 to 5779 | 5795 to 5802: 2.6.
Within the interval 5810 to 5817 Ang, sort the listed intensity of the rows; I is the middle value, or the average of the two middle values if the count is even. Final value 17.39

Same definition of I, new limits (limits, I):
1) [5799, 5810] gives 16.70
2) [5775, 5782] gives 16.40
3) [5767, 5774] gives 17.30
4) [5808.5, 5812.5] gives 17.25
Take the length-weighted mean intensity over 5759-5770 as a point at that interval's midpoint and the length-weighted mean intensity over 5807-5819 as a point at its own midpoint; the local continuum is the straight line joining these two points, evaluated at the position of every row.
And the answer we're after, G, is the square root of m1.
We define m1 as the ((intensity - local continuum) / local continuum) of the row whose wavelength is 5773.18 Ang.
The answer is 0.032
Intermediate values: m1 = 0.001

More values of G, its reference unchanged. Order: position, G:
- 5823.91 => 0.177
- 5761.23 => 0.084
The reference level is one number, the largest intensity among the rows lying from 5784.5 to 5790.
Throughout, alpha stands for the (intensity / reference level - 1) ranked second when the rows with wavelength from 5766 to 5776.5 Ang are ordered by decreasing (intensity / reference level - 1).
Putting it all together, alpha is -0.043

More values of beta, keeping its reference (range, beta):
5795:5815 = 0.8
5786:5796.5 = 1.0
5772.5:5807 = 0.8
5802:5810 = 0.8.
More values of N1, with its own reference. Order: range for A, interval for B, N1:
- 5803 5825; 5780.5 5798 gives 0.8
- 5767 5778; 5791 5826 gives 3.2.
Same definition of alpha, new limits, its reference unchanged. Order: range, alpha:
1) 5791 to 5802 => 0.007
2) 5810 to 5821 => 0.007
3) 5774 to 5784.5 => -0.049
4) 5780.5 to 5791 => 0.000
